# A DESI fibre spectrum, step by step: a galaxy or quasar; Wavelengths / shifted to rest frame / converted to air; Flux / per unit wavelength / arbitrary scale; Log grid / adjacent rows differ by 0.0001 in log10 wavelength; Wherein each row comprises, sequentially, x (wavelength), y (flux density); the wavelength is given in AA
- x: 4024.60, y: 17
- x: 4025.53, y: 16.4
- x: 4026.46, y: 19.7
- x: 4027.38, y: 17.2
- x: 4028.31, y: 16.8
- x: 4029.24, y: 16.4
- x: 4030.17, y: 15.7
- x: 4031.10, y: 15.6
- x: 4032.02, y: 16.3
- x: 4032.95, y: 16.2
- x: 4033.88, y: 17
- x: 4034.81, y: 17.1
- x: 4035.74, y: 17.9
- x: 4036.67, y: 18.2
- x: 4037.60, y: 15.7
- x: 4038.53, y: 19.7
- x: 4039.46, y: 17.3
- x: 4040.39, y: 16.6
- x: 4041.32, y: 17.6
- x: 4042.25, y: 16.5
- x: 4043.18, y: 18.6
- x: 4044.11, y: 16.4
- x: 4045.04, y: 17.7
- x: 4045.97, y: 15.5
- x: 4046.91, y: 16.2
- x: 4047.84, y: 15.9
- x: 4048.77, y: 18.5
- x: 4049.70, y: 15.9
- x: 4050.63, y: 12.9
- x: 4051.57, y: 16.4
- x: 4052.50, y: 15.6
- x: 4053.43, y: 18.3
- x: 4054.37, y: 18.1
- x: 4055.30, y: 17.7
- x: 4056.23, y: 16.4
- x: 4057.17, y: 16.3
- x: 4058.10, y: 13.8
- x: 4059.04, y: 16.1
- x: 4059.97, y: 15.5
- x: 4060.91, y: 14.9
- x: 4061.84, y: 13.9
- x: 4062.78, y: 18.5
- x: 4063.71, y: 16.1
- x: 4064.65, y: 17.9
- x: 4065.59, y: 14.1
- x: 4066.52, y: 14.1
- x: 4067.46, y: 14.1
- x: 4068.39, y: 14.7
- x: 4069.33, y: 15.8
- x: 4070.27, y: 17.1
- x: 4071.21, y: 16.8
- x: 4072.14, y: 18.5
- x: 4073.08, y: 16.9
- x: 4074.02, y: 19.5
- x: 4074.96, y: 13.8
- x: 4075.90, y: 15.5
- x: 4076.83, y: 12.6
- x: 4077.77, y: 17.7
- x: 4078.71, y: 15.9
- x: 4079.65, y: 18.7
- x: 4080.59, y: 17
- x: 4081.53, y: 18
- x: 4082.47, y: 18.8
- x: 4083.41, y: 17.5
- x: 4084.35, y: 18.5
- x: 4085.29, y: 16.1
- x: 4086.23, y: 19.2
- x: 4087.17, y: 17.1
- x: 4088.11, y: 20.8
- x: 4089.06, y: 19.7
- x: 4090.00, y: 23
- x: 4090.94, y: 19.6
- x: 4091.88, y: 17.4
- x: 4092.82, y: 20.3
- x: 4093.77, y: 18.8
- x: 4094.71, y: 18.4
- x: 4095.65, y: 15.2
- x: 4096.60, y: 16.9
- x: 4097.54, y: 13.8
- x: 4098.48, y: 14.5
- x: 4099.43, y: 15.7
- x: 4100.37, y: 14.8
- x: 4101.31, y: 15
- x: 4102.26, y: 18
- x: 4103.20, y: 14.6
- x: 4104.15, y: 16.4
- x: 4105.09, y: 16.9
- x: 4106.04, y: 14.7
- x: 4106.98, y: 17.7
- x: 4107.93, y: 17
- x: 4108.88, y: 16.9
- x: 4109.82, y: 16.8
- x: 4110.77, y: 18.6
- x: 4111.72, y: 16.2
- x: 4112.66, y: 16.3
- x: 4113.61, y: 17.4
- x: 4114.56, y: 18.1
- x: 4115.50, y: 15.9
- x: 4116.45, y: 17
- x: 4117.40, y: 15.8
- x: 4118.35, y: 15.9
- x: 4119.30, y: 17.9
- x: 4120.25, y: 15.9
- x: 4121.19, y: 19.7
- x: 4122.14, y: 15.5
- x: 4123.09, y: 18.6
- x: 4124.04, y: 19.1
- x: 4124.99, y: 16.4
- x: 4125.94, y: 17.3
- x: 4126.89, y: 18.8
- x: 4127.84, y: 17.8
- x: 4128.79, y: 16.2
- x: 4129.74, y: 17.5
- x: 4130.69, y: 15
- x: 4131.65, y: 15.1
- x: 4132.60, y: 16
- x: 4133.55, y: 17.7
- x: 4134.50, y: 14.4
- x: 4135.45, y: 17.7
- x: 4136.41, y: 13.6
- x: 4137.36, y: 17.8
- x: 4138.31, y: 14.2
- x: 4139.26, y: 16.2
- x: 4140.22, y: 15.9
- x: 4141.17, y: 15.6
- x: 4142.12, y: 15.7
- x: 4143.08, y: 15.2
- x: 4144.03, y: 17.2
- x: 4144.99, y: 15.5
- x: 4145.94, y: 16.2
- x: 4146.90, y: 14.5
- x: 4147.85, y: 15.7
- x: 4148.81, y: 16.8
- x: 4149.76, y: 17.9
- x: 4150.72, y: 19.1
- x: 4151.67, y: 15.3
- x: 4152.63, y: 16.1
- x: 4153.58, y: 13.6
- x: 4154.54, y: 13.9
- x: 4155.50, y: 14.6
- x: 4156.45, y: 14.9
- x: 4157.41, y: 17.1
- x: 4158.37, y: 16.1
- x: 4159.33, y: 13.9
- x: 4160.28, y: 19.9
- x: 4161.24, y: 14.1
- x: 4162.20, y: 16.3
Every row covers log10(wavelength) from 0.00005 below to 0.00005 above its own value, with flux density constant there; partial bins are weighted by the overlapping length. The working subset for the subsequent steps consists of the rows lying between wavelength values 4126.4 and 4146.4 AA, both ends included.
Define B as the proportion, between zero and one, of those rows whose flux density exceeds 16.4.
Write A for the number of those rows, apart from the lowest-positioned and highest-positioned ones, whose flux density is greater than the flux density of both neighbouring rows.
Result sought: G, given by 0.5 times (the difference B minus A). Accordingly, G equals -3.3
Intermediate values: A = 7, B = 0.33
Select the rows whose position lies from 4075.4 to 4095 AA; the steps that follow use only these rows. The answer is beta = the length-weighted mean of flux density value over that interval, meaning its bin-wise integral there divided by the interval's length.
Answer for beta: 18.1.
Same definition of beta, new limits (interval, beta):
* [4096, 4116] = 16.3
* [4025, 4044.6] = 17.1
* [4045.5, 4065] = 16.2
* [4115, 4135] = 16.8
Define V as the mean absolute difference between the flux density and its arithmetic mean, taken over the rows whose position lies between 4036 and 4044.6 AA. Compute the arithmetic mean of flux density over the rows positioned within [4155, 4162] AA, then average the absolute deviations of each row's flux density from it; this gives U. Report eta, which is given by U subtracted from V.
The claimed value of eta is -0.6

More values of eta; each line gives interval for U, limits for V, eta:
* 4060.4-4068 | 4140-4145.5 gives -1.1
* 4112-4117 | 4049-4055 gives 0.7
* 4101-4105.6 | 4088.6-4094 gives 0.1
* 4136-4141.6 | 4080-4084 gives -0.5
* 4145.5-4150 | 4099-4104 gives 0.1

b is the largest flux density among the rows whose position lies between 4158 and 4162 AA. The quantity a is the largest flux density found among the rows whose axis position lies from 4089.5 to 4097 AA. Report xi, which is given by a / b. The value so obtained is 1.16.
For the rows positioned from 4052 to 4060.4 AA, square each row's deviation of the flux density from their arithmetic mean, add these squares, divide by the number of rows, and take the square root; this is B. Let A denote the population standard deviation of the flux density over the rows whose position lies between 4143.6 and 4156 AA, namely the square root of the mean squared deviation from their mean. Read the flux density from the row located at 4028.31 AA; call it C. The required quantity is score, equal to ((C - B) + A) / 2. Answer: 8.5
